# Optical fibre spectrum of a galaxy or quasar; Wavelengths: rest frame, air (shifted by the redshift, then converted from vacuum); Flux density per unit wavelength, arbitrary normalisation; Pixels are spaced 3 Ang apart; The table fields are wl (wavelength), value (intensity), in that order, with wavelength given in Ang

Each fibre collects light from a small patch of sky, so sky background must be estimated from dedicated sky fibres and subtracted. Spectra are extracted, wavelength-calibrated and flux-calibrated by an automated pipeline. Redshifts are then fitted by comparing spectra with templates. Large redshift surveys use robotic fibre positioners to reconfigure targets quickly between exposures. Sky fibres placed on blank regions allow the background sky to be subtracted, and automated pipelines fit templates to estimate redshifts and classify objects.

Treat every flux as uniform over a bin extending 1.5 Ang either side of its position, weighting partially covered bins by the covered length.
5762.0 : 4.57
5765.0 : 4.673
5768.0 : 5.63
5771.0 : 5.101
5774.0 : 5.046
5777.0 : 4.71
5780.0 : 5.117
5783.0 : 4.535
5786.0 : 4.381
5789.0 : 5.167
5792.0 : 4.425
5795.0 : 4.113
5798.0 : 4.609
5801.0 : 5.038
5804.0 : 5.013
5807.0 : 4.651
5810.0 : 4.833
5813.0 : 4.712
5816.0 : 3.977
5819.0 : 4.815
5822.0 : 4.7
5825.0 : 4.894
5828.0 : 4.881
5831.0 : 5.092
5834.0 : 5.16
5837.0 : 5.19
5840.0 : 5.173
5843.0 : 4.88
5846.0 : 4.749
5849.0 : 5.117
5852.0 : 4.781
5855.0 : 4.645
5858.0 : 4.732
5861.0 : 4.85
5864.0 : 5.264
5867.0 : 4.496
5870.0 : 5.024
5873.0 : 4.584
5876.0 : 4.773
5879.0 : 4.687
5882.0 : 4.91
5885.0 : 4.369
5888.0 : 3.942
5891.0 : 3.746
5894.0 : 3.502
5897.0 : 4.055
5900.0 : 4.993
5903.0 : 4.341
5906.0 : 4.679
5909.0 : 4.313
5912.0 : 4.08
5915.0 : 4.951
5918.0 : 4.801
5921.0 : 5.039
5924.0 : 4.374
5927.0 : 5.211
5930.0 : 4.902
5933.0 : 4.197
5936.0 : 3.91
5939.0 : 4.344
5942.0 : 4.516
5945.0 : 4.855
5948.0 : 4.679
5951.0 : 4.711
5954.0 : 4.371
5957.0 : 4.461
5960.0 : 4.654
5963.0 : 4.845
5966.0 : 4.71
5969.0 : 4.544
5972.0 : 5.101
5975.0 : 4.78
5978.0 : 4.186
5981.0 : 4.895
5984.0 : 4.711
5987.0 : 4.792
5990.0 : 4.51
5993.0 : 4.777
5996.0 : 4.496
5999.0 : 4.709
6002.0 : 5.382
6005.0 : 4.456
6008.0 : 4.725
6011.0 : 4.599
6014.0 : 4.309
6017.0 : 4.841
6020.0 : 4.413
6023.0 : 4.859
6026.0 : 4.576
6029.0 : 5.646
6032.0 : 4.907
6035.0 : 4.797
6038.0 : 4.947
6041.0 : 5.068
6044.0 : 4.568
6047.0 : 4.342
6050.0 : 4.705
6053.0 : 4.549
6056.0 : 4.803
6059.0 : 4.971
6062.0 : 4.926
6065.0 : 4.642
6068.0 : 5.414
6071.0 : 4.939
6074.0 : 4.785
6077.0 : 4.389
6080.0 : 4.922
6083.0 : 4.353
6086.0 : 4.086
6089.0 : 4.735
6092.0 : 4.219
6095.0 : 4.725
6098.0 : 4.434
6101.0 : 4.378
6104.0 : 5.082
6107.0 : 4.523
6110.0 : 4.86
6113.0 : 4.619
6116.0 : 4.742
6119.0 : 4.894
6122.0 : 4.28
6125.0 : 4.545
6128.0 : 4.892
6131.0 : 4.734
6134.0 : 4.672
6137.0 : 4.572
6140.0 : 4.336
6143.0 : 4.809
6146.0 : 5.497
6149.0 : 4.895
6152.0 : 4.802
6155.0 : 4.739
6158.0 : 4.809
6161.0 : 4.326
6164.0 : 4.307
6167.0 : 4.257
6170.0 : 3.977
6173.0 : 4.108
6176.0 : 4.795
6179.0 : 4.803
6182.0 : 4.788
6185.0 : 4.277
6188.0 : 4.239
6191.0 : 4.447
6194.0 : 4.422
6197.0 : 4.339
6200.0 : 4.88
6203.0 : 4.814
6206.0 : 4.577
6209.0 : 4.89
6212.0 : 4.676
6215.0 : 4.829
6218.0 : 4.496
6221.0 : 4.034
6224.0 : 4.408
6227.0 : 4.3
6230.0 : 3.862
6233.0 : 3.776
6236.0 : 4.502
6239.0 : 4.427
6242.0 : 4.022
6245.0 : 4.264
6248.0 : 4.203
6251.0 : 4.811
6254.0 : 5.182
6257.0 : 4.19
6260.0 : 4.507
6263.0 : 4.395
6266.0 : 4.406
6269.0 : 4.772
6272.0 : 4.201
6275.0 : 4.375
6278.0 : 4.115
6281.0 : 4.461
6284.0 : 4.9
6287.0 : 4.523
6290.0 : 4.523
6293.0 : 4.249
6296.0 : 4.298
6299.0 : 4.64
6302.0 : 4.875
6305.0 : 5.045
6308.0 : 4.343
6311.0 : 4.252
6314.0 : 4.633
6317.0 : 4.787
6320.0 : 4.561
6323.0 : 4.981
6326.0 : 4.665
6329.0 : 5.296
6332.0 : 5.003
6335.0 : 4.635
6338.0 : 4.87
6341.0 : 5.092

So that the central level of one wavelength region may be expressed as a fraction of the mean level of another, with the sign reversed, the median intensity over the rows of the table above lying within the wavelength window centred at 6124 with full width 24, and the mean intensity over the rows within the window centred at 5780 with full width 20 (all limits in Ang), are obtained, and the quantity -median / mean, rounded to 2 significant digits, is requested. -0.97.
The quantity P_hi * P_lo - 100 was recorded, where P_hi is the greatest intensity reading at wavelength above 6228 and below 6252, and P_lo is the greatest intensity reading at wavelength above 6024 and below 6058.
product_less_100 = -72.8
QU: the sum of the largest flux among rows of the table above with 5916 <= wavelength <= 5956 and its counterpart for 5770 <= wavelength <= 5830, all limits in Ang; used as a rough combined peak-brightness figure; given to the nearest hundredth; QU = 10.38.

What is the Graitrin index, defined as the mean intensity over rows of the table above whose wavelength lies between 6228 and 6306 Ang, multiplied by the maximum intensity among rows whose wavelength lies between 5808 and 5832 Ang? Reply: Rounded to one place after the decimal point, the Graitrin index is 22.6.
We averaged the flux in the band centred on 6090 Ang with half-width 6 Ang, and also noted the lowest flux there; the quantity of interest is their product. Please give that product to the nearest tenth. 18.1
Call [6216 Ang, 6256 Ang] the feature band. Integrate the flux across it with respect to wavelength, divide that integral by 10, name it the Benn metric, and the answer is 17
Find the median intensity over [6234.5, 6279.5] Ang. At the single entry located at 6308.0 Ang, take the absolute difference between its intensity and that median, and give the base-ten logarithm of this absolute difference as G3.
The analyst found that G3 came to -1.3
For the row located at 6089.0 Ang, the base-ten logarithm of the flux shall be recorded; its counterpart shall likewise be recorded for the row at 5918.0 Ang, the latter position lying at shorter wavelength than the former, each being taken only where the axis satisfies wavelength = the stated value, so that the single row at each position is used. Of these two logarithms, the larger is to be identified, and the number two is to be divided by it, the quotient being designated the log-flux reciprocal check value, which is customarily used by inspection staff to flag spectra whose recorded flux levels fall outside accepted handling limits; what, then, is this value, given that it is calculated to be 2.94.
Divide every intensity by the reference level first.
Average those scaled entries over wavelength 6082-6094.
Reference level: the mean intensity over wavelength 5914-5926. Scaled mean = 0.91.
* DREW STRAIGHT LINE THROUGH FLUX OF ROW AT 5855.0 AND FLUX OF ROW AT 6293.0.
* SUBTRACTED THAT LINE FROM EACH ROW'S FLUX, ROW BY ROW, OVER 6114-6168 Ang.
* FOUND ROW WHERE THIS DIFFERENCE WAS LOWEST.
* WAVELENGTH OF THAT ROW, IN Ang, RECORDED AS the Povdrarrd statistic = 6122.0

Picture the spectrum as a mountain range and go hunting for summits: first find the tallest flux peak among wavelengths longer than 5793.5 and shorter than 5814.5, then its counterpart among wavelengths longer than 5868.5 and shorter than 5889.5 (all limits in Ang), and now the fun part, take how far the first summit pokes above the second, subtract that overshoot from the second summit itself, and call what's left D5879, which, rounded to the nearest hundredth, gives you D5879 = 5.01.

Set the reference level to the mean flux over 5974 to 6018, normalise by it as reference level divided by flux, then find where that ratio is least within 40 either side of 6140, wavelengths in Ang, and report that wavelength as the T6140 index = 6146.0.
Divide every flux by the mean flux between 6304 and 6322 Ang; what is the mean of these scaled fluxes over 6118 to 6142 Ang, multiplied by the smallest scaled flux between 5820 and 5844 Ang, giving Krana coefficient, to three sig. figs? 1.02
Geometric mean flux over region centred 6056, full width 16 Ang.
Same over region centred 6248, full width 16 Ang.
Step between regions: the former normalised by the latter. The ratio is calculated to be 1.07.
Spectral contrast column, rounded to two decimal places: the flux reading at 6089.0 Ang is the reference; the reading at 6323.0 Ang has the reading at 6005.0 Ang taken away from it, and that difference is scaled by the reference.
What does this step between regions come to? 0.11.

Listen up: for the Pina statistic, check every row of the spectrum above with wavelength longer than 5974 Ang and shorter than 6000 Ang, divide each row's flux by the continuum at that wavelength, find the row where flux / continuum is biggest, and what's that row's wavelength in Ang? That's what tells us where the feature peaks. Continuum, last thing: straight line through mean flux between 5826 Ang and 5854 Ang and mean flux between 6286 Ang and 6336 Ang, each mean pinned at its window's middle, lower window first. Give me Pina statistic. 5981.0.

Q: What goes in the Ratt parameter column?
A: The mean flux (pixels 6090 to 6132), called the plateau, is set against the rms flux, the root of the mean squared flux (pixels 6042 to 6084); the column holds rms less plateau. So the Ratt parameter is 0.11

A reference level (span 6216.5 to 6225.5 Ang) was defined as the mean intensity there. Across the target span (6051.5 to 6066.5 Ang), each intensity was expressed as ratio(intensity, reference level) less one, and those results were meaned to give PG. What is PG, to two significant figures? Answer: 0.11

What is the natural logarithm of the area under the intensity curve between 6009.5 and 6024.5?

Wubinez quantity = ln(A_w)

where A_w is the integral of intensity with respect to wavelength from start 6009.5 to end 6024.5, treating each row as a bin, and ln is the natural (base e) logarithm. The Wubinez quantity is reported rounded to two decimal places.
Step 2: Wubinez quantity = 4.24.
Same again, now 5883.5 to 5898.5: 4.07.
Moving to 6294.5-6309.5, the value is 4.24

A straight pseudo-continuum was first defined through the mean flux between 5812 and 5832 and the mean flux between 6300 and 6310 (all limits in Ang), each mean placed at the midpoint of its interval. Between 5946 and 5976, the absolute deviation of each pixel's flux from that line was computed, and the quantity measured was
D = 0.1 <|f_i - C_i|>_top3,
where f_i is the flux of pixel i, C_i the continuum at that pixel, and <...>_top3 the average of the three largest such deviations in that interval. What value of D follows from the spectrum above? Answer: 0.033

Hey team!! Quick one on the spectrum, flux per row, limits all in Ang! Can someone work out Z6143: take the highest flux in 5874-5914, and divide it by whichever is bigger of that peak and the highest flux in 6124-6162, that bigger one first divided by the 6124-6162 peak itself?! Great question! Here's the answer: 4.99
